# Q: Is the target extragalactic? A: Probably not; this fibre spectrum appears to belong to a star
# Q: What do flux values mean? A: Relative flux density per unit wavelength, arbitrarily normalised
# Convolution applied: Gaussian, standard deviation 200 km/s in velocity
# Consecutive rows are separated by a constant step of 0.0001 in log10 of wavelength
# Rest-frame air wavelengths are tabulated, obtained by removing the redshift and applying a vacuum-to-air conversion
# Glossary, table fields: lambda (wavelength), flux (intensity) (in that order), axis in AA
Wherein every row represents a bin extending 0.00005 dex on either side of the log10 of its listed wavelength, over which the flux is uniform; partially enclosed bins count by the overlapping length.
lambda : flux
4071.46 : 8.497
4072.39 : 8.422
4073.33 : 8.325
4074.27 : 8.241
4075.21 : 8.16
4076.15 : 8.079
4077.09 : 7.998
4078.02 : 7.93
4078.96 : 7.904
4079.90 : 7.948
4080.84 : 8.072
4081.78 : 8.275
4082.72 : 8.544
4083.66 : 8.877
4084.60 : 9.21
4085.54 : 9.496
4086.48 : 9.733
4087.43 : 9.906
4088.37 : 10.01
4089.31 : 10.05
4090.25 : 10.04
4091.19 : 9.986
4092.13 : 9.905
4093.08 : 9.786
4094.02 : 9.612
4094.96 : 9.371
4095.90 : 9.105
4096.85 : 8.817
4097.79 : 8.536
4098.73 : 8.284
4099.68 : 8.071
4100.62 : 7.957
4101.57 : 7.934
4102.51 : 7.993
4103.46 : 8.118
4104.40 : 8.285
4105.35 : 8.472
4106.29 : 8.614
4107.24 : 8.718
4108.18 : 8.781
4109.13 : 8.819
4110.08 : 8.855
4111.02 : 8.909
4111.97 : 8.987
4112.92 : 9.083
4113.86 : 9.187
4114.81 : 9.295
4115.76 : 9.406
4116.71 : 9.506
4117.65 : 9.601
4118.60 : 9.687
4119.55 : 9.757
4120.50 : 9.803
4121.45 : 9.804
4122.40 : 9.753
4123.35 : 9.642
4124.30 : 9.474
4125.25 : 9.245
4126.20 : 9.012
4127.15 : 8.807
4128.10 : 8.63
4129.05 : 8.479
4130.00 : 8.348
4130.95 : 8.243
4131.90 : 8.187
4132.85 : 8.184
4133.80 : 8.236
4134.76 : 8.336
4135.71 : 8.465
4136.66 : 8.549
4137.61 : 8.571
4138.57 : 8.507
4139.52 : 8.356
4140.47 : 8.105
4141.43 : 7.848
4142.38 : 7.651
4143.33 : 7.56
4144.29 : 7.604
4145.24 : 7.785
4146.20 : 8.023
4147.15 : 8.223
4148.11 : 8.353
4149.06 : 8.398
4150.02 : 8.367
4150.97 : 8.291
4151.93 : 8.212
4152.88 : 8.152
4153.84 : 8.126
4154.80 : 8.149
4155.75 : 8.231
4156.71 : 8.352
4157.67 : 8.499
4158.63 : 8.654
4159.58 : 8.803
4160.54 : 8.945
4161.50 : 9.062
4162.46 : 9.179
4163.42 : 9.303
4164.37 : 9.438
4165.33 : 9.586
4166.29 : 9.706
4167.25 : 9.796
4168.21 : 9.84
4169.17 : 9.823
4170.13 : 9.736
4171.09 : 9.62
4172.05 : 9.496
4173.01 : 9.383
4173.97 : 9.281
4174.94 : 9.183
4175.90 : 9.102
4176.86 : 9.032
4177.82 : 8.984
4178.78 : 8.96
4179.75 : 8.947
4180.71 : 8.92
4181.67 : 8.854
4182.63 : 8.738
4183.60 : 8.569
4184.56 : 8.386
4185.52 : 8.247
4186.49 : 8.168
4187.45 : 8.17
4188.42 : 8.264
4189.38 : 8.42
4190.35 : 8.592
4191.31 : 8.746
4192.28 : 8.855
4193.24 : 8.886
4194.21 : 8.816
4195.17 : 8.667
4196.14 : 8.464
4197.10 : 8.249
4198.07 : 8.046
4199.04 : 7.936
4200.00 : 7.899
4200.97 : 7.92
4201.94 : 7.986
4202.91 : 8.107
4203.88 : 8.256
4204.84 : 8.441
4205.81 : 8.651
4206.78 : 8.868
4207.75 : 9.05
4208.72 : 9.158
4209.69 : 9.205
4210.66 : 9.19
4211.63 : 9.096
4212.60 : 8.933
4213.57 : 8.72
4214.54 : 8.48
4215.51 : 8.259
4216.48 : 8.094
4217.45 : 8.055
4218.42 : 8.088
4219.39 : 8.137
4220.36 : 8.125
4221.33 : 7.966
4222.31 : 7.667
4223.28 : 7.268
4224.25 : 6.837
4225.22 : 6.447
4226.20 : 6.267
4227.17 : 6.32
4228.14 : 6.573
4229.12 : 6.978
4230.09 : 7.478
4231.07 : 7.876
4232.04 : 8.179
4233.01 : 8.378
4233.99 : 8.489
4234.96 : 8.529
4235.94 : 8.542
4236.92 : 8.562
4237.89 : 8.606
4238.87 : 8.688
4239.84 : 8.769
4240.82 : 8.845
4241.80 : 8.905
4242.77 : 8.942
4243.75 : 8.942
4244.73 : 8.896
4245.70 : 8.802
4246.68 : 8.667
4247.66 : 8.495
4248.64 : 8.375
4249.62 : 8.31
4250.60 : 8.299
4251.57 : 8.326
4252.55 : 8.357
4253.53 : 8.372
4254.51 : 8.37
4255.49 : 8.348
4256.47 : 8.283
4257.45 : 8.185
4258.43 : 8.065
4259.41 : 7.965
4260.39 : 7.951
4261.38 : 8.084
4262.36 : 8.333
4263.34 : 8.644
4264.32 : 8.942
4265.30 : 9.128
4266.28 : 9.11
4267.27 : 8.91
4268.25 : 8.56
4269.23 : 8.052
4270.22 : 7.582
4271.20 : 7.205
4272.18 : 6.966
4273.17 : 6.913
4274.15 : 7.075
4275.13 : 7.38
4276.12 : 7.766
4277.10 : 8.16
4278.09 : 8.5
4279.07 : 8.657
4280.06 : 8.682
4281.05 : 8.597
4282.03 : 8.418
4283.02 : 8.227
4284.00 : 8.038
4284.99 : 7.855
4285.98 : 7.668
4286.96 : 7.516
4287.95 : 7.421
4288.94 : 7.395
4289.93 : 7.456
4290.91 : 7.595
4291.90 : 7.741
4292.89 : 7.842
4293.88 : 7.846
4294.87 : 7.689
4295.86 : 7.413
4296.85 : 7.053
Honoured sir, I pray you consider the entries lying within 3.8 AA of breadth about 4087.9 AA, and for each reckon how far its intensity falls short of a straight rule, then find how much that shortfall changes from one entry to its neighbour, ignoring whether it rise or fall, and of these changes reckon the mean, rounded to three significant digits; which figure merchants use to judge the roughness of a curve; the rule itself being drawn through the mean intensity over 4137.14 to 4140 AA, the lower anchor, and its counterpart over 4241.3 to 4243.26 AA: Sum 0.102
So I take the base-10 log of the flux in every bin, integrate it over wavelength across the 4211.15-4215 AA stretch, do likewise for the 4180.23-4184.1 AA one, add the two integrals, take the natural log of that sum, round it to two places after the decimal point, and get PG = 1.99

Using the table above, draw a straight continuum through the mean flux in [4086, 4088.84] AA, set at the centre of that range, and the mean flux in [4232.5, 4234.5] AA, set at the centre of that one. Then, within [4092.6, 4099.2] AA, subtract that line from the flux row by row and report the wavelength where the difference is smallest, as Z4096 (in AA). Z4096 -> 4098.73 AA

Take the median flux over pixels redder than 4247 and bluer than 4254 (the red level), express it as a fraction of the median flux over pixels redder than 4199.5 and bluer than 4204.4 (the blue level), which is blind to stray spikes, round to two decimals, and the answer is 1.05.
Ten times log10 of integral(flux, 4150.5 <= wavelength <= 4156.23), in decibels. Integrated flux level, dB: 16.7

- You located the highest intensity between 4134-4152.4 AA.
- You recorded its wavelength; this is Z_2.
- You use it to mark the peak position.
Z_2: 4137.61 AA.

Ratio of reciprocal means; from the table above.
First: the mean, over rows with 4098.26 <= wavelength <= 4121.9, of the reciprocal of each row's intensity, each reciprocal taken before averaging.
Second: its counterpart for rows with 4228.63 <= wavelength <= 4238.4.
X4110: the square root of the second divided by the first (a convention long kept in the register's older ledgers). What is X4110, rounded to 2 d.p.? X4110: 1.04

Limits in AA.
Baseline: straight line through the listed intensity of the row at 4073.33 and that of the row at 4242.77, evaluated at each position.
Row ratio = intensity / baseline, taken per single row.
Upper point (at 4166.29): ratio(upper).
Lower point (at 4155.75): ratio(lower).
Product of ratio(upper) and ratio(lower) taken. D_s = 1.07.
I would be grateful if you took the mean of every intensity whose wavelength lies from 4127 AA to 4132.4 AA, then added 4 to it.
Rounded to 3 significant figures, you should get 12.4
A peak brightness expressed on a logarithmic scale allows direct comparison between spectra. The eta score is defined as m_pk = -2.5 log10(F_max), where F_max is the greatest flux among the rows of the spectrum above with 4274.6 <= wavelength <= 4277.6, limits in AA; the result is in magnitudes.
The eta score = -2.279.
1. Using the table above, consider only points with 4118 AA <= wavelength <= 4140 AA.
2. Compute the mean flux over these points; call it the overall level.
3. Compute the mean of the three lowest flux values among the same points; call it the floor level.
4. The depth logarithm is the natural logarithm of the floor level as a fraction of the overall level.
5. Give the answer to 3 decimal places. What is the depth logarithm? -0.079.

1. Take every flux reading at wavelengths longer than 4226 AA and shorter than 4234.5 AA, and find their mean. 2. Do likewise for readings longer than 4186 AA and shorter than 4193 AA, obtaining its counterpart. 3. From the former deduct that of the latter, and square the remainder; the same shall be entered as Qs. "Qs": 1.1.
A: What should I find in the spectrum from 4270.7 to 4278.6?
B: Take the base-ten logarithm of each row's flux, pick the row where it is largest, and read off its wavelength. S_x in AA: 4278.09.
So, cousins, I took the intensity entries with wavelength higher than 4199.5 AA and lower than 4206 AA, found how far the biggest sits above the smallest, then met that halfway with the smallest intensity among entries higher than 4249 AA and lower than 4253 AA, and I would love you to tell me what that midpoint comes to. 4.5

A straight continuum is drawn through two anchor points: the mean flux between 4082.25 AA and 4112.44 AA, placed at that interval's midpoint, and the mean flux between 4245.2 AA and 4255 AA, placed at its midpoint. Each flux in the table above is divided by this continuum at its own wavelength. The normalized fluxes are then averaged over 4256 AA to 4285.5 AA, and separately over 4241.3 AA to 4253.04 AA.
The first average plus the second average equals 1.99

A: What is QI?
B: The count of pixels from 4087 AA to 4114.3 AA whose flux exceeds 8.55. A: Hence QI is 20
